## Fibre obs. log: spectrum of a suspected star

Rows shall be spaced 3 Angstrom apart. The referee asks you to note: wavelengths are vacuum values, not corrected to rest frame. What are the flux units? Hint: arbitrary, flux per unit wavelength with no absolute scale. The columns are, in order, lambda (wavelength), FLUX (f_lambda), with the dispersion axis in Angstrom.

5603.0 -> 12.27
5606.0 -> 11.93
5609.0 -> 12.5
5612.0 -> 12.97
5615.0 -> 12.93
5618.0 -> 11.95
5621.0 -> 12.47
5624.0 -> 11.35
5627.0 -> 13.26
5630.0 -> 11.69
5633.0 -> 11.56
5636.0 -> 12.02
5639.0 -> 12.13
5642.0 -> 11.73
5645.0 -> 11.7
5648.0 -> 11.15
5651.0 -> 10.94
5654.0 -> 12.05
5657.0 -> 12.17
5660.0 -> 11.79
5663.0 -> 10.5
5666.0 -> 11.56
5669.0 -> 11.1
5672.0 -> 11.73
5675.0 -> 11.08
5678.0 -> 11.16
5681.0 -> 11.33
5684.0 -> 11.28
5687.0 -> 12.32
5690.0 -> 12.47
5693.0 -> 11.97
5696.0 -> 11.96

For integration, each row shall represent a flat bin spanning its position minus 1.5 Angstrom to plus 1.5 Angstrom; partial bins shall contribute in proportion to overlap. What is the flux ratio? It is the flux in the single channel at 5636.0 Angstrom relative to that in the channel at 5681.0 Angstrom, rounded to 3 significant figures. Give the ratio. 1.06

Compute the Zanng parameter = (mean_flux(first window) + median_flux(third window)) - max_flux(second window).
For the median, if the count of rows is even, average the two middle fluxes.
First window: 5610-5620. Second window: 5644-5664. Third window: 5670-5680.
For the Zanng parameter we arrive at 11.6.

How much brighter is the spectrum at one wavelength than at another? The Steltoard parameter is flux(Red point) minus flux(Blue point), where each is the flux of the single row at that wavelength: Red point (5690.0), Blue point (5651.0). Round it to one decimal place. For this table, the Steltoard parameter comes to 1.5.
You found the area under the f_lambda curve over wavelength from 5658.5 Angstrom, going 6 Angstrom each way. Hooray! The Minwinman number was 140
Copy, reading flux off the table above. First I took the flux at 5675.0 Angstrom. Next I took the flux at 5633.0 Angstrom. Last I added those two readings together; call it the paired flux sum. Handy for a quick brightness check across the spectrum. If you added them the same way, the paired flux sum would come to 22.6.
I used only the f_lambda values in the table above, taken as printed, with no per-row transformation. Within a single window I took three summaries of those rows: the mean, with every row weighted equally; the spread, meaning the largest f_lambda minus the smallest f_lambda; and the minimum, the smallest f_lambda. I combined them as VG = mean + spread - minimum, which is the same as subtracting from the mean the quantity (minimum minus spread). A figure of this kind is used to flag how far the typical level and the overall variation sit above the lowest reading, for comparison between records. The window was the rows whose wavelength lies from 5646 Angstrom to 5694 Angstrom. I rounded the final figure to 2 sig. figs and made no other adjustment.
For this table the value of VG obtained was 3.0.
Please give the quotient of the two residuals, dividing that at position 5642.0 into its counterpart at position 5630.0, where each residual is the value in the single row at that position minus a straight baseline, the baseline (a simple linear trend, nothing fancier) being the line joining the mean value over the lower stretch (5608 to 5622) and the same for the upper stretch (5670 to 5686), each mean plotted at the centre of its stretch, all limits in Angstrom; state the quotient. 1.9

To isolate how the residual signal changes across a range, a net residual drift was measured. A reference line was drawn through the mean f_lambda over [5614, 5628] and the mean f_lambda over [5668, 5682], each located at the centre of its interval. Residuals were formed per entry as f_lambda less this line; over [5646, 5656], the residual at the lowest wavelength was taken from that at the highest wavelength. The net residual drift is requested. 1.0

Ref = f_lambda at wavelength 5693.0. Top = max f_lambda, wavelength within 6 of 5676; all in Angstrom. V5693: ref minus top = 0.24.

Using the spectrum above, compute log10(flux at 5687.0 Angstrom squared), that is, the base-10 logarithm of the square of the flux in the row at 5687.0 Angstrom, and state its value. 2.18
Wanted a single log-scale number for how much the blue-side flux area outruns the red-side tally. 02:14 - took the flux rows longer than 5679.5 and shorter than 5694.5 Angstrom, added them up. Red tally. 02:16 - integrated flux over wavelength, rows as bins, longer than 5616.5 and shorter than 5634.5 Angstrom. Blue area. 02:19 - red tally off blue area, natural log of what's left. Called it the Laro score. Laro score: 5.1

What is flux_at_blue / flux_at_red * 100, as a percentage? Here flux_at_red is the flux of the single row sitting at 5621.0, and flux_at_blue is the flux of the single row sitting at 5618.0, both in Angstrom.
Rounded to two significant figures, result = 96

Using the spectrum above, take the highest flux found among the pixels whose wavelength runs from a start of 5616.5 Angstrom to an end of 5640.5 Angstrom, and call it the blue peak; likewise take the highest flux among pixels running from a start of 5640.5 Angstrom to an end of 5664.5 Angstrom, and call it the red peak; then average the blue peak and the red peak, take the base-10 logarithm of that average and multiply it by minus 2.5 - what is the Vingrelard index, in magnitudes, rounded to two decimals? -2.76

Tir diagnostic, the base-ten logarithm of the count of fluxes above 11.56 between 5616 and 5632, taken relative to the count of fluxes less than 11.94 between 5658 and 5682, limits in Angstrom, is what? -0.30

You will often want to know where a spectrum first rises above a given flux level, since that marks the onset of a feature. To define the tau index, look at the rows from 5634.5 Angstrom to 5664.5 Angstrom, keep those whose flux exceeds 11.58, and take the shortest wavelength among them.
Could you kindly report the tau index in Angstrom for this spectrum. 5636.0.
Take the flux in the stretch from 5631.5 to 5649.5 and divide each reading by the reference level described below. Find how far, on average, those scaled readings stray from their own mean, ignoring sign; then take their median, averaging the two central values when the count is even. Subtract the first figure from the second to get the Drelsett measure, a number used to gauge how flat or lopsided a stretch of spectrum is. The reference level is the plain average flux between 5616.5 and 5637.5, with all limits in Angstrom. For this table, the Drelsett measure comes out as 0.952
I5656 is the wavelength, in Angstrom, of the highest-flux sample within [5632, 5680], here 5657.0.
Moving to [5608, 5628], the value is 5627.0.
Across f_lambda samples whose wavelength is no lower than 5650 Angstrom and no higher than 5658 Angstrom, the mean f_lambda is 11.7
